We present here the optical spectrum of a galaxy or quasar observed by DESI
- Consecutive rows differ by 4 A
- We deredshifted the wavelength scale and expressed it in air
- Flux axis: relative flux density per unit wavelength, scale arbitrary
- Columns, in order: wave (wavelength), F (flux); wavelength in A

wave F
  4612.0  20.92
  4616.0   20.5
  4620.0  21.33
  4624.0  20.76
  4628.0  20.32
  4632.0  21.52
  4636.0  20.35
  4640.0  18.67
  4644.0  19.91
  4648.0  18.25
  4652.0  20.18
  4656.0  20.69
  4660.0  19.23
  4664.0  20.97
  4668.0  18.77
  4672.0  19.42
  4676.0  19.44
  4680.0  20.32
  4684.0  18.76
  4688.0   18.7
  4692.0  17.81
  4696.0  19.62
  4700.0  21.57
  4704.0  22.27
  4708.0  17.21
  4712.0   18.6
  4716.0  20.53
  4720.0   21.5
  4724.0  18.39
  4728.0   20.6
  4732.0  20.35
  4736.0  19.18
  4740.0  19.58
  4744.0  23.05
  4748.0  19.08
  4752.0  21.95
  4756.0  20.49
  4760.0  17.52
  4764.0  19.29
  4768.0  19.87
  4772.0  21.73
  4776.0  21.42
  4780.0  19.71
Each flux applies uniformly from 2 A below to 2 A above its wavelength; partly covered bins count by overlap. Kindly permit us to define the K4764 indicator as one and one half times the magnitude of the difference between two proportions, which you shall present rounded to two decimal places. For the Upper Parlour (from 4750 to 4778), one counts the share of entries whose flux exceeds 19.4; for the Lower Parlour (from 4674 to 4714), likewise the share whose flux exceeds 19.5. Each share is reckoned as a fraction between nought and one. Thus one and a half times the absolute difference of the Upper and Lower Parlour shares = 0.47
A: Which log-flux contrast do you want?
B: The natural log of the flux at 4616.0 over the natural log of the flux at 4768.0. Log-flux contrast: 1.01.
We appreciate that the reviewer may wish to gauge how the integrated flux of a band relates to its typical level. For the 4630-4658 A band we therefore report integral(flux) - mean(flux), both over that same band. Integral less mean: 538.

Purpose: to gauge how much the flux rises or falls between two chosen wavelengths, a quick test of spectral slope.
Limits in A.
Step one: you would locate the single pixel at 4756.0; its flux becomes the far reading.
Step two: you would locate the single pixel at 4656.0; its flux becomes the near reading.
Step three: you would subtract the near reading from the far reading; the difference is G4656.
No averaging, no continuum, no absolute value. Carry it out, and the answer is -0.2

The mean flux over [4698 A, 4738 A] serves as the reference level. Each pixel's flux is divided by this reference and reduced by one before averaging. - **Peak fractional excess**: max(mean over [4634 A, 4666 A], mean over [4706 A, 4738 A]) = -0.012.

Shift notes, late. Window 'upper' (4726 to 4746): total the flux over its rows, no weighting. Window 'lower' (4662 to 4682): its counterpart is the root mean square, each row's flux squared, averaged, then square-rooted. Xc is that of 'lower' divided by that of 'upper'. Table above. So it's 0.193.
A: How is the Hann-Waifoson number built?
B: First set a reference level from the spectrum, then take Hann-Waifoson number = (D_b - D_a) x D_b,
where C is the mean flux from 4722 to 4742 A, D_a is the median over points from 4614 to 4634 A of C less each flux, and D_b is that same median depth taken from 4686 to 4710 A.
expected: 0.74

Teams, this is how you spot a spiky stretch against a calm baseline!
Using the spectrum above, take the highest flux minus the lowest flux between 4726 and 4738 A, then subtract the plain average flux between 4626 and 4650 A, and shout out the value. -18.4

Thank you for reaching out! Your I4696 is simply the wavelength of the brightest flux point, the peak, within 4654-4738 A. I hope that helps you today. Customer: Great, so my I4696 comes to 4704.0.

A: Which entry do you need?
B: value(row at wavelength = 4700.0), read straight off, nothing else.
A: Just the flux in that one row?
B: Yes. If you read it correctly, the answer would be 21.57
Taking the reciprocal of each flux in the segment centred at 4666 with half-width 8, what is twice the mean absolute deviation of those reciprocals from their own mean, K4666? 0.0034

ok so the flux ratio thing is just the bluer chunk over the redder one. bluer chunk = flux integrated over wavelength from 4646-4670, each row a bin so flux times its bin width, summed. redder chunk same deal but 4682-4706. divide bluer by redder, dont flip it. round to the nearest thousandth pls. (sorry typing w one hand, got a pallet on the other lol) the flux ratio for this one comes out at 0.995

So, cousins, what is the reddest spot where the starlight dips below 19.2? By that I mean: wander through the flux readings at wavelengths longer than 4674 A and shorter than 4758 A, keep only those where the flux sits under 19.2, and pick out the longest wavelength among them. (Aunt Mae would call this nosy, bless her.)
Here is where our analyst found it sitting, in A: 4748.0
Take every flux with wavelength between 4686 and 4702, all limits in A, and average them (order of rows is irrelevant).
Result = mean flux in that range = 19.4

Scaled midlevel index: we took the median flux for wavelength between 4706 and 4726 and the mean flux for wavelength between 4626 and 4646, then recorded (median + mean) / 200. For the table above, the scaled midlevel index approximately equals 0.194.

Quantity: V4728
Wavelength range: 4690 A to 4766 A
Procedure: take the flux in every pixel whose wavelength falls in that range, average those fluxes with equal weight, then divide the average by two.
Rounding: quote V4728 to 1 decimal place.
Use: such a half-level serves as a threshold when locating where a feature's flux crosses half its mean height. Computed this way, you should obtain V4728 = 10.0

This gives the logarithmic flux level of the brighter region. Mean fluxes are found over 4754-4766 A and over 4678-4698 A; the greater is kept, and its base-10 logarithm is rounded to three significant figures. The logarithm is 1.28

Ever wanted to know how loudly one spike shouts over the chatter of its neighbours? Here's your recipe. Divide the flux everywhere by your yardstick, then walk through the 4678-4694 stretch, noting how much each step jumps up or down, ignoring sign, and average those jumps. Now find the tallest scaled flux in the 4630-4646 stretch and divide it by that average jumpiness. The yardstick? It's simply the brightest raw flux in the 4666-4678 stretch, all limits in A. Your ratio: 26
